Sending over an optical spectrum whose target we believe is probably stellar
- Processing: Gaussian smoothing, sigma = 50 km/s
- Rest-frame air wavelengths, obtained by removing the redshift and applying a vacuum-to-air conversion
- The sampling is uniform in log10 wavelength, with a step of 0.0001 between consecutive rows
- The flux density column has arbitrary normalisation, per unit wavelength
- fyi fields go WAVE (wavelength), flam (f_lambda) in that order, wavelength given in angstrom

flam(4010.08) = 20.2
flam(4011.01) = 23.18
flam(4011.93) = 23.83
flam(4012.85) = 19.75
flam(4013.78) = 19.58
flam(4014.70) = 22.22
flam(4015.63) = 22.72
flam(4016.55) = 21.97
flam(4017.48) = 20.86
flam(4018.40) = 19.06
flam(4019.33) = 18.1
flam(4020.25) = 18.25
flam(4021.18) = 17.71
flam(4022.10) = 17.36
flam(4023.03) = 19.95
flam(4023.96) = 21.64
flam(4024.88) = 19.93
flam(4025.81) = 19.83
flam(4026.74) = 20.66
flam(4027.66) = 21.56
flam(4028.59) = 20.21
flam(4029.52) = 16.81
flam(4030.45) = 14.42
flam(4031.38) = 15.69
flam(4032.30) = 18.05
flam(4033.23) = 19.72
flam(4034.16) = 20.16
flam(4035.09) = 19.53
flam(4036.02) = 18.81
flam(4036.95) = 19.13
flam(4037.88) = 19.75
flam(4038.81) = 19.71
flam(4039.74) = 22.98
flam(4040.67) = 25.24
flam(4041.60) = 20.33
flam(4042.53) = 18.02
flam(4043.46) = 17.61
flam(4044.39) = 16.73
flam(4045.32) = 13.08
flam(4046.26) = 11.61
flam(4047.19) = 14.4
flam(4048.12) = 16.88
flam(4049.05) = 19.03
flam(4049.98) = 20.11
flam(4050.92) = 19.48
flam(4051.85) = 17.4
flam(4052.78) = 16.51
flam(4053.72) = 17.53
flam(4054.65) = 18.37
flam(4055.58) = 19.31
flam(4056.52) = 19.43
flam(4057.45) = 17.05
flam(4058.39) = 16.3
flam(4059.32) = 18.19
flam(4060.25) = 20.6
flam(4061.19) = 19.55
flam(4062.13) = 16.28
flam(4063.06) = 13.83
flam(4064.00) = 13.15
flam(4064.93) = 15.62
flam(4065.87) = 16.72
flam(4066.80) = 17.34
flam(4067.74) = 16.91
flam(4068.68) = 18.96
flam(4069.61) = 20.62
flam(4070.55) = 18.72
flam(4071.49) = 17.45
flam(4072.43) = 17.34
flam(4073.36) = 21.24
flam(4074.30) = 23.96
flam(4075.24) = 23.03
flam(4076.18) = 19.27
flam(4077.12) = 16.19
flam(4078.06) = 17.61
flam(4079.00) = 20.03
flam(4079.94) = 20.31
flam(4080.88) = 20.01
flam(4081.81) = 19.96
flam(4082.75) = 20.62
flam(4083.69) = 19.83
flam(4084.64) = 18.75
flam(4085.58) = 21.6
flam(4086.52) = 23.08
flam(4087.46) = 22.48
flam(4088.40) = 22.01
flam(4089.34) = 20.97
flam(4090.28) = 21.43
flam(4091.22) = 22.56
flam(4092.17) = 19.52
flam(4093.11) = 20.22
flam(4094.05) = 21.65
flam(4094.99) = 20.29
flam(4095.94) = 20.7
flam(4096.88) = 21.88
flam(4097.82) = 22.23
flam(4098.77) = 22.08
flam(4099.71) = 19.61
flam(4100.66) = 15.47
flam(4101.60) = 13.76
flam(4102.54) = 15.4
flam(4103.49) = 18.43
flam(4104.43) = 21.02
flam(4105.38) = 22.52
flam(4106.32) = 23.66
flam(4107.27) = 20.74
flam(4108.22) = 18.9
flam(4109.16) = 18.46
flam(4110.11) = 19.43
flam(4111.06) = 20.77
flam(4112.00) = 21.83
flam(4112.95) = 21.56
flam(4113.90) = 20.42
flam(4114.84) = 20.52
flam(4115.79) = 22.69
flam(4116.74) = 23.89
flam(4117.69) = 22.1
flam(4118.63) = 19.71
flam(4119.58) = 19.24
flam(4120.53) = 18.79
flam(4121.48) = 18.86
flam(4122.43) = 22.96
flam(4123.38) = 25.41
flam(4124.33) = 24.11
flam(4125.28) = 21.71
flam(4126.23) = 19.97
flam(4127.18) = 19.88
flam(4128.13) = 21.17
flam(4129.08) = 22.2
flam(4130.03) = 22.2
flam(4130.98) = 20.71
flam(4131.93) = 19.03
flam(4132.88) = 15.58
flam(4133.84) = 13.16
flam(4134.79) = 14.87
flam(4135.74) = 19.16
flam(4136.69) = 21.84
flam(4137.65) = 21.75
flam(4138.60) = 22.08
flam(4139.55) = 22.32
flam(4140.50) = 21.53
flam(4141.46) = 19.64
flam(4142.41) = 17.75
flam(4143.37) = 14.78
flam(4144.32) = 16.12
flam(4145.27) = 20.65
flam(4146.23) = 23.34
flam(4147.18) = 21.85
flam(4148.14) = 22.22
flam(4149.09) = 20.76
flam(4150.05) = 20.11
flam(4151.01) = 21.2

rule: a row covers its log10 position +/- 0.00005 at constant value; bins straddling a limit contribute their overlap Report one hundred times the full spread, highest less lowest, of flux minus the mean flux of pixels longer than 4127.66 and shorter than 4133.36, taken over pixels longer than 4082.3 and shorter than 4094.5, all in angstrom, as 433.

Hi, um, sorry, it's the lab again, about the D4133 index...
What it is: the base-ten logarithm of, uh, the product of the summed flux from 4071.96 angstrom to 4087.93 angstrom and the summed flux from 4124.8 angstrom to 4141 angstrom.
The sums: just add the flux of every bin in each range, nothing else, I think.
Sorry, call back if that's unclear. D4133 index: 5.07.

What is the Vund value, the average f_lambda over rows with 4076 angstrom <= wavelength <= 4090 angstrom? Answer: 20.2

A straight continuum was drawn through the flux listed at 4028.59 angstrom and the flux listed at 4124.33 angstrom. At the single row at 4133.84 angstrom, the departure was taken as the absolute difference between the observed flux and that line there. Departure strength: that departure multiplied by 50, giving 567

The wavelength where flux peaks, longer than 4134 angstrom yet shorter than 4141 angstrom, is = 4139.55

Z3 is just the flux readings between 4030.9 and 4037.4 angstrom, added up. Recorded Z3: 131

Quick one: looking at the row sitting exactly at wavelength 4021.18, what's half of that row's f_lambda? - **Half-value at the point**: 8.9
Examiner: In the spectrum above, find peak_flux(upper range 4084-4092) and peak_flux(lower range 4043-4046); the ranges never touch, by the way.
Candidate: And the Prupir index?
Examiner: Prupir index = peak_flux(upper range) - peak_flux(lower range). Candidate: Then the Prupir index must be 5.5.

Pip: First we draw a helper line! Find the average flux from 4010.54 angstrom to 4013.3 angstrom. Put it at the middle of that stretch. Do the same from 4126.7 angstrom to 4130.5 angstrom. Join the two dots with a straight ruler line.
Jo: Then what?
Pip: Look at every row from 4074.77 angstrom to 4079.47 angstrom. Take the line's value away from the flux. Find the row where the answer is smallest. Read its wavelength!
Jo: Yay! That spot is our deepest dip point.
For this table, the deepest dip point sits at 4077.12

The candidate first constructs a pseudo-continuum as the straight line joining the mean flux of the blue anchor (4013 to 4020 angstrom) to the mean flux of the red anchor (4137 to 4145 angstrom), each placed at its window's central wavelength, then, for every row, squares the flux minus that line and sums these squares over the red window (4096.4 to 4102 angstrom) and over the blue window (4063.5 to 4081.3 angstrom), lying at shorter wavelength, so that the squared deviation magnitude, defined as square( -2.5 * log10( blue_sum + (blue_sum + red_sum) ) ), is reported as 42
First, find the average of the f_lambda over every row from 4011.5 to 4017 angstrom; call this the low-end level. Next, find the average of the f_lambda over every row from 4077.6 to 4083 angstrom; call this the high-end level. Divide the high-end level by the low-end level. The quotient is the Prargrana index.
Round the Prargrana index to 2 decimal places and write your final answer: 0.91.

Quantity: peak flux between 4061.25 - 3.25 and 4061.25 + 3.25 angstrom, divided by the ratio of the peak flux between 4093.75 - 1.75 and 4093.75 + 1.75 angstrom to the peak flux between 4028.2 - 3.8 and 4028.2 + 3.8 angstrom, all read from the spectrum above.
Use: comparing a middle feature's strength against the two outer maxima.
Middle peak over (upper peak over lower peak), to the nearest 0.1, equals 20.5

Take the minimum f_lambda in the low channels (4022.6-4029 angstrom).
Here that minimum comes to 19.83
